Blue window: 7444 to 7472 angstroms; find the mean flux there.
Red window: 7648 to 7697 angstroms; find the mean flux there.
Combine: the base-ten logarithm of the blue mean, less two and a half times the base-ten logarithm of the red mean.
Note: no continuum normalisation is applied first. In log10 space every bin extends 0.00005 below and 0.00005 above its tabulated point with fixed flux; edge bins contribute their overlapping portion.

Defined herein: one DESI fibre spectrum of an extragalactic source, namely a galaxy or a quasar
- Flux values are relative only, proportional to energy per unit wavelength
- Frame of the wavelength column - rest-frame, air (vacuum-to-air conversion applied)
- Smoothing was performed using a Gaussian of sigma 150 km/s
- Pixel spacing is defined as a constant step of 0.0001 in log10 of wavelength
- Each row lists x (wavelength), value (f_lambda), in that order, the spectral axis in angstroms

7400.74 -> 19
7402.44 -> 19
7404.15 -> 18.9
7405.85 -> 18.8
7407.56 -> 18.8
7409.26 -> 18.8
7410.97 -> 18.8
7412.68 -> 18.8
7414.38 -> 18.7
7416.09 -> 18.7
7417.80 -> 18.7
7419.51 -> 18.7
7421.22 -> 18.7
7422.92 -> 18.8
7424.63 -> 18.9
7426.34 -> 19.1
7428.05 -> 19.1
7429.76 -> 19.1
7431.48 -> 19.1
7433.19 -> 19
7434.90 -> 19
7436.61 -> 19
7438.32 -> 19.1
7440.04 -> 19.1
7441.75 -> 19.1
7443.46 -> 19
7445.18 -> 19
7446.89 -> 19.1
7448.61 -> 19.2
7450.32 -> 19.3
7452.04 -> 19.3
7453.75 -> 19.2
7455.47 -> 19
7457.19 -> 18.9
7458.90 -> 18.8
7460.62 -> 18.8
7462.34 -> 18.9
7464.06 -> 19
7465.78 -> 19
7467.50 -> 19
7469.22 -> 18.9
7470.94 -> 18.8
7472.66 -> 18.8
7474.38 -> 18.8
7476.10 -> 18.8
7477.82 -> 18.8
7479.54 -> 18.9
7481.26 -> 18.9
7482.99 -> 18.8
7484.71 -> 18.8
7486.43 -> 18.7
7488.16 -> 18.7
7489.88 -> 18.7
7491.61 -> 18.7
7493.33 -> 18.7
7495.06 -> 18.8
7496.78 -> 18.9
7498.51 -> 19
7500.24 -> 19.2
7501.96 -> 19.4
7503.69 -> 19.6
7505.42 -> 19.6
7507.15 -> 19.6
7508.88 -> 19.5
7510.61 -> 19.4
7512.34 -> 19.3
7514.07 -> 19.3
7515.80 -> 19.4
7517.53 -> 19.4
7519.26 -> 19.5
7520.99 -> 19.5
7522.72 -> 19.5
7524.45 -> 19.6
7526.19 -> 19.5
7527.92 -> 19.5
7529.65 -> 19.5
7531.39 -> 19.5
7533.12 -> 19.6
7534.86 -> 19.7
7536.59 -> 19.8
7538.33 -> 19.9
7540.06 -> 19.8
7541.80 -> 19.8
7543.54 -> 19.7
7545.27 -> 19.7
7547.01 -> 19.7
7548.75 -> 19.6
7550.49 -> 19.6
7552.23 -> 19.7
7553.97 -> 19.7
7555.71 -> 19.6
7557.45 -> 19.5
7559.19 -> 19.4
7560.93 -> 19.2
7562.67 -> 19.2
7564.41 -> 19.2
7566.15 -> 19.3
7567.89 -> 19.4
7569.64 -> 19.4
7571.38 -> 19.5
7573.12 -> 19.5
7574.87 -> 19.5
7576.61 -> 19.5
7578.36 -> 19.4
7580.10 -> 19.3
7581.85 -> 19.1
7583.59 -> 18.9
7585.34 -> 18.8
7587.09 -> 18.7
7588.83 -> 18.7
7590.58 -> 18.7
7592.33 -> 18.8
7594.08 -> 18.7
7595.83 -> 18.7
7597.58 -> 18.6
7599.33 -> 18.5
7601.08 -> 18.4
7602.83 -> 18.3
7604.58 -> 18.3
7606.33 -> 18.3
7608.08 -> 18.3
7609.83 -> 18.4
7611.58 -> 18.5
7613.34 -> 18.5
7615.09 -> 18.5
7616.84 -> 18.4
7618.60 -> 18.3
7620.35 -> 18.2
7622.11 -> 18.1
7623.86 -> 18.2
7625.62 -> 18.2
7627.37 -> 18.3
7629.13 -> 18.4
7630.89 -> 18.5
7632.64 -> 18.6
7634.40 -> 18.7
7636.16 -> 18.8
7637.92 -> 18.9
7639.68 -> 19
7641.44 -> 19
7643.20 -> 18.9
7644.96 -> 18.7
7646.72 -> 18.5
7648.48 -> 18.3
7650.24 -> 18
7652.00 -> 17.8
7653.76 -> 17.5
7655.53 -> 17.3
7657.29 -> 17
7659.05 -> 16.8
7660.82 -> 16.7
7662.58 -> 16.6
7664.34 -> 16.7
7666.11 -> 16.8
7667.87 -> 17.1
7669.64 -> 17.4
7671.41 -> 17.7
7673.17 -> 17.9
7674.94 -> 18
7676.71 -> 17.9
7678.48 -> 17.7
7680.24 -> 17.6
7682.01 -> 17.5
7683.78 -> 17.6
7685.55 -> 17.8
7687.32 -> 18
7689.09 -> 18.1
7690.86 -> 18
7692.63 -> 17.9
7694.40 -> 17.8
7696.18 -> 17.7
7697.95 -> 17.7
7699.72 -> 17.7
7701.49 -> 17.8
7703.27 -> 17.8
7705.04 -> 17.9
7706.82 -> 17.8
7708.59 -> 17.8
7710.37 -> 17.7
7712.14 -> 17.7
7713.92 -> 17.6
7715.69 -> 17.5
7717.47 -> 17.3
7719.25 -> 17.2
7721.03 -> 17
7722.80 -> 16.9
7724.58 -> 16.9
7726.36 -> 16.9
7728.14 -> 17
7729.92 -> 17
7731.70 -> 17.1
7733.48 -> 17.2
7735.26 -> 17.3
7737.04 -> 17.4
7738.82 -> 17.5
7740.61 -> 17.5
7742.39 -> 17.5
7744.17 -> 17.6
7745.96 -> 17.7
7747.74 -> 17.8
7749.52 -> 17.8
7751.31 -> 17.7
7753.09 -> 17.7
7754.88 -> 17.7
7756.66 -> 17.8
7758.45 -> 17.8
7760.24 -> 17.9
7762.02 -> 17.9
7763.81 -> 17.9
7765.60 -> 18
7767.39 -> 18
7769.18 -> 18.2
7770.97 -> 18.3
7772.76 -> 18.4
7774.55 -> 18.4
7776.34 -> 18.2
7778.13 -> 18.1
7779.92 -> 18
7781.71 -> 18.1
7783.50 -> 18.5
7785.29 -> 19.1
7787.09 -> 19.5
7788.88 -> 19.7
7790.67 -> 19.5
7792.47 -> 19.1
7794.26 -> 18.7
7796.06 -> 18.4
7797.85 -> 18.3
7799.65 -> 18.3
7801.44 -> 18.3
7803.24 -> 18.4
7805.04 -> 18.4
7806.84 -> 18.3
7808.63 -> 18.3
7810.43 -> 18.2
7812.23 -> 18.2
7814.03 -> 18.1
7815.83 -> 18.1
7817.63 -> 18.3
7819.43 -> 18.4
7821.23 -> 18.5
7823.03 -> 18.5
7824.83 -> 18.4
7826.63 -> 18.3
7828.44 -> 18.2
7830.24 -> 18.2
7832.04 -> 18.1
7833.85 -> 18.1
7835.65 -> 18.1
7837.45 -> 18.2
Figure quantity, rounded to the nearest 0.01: -1.83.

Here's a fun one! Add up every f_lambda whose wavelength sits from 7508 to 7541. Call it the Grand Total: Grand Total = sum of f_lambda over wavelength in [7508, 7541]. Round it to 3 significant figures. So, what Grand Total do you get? 371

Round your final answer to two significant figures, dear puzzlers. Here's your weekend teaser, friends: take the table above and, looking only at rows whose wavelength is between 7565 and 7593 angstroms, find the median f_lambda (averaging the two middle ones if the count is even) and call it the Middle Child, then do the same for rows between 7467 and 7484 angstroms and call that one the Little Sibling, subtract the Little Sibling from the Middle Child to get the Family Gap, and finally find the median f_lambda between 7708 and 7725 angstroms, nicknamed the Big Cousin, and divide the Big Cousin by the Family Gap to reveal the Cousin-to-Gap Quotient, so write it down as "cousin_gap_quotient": 35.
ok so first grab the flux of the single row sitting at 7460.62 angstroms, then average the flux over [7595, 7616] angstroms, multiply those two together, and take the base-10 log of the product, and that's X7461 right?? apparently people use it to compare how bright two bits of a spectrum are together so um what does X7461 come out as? 2.54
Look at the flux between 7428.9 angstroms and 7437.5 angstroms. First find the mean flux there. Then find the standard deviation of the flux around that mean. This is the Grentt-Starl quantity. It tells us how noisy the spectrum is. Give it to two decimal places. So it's 0.05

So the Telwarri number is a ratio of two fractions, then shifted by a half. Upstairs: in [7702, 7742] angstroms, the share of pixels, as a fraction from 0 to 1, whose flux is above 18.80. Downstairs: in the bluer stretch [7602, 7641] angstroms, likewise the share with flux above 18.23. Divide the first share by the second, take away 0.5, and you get -0.50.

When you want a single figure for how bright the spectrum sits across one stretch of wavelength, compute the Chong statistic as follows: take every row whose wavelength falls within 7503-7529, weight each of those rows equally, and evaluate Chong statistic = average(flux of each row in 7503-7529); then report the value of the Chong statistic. 19.5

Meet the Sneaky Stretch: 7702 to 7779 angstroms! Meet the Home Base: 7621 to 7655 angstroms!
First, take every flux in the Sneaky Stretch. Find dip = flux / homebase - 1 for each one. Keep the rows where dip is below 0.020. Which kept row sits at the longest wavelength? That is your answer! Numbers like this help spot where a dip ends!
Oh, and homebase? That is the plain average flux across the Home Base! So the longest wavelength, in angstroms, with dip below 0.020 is 7778.13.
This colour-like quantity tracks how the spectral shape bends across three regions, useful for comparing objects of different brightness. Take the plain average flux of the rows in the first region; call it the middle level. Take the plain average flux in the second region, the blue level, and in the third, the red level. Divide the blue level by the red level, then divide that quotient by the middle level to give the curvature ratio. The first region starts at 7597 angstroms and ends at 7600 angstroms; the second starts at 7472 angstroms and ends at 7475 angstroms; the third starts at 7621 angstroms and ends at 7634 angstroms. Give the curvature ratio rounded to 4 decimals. 0.0553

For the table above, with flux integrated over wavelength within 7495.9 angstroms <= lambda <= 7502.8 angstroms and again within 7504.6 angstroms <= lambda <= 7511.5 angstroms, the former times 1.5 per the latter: 1.47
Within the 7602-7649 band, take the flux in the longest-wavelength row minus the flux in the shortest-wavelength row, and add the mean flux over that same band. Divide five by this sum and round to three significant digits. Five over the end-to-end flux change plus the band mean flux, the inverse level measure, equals 0.270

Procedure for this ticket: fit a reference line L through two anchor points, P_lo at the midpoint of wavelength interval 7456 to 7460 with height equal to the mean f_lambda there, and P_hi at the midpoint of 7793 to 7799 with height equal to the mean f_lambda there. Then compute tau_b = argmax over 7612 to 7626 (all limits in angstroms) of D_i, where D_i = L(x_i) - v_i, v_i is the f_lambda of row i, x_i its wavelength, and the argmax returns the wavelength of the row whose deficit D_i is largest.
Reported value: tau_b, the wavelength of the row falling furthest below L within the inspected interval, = 7622.11 angstroms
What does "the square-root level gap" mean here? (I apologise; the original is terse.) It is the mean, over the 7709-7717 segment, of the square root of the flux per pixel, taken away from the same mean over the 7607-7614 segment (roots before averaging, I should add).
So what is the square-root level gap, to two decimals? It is 0.09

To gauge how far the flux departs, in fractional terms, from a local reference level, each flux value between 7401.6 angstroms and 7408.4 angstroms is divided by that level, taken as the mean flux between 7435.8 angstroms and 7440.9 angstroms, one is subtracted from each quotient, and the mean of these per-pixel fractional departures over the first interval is -0.01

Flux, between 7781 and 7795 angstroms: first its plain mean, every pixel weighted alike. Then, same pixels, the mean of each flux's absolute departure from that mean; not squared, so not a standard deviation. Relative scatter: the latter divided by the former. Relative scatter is 0.023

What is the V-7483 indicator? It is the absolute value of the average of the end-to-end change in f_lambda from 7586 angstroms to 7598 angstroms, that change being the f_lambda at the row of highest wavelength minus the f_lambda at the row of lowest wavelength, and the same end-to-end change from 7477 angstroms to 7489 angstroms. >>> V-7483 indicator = 0.10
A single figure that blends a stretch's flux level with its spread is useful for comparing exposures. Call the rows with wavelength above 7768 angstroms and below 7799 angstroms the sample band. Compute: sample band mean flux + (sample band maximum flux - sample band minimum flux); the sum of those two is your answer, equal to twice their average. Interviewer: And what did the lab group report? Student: 20.3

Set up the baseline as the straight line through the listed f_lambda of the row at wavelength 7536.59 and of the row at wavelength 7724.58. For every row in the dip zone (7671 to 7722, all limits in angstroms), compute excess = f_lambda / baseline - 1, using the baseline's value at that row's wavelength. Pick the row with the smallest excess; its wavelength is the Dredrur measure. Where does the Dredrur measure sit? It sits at 7682.01 angstroms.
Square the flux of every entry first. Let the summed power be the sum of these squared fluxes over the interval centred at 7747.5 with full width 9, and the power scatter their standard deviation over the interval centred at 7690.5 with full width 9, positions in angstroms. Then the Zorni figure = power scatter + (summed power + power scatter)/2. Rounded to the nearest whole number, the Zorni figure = 791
